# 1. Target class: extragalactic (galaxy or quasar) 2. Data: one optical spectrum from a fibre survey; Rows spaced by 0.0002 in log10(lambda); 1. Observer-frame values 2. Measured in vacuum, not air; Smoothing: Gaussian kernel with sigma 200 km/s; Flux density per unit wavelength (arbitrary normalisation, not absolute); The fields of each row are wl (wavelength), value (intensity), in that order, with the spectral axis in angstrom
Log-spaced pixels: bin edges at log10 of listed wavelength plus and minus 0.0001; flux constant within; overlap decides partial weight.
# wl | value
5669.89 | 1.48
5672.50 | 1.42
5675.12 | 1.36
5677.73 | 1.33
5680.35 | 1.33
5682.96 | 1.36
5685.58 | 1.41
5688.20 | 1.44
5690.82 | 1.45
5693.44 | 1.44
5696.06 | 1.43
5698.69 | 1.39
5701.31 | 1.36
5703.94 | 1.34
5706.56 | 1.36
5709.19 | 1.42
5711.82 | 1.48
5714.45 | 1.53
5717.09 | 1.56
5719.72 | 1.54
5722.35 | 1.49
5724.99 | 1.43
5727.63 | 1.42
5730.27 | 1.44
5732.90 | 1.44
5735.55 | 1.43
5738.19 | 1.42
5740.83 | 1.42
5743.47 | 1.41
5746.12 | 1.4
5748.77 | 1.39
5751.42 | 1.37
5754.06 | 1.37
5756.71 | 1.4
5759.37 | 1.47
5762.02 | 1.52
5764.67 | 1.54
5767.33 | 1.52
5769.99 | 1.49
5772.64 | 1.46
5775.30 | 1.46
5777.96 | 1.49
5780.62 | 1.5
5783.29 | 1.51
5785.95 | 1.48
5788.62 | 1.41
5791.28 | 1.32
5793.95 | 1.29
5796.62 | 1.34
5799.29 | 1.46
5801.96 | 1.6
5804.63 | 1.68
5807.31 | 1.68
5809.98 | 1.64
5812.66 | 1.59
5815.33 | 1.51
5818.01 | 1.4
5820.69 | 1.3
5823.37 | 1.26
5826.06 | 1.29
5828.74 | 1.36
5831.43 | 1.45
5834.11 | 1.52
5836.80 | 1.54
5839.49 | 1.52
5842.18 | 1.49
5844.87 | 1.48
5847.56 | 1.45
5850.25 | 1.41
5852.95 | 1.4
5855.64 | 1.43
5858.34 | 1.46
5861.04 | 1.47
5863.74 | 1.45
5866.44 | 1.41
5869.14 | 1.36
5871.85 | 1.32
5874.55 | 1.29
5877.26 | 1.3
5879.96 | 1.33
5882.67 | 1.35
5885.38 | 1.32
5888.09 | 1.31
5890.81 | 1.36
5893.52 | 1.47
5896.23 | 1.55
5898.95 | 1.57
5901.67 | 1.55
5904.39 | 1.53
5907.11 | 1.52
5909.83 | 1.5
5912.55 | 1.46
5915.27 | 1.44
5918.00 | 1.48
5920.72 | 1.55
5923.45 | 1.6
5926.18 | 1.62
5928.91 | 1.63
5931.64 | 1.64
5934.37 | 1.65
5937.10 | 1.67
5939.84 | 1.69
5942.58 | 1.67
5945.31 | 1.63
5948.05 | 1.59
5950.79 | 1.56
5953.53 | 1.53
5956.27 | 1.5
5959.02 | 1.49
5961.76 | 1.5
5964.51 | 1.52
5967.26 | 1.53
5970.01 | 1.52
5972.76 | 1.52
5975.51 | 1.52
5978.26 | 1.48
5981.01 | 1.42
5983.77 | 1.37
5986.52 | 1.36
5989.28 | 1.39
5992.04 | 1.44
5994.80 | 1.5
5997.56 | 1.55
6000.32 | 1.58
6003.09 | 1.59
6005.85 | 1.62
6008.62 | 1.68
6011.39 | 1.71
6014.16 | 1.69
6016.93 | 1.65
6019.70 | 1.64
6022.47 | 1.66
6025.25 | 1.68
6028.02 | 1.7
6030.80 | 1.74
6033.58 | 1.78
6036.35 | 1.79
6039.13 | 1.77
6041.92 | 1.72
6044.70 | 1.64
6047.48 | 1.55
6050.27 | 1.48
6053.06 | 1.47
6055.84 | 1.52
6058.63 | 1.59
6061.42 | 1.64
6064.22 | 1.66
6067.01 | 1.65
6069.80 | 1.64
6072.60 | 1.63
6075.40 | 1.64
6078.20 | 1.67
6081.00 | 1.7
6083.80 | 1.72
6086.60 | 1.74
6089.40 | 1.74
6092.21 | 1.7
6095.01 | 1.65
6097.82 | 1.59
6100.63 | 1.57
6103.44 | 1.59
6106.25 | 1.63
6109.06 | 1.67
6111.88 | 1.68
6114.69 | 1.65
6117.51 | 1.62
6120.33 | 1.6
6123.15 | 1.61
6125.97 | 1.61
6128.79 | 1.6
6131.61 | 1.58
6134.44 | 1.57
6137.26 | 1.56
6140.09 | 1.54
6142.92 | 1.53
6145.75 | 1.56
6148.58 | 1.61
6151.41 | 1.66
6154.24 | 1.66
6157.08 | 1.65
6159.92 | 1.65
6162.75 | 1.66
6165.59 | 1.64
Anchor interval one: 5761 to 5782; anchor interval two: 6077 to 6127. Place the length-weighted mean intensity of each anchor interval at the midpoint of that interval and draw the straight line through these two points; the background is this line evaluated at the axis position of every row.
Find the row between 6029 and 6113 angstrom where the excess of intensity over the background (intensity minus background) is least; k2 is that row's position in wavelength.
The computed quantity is 6053.06 angstrom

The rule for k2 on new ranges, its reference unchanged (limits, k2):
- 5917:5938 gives 5918.00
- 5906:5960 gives 5915.27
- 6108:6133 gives 6131.61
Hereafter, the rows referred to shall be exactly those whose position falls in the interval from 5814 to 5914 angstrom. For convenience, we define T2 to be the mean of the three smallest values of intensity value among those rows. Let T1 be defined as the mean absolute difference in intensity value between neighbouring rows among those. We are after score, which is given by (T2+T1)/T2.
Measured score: 1.03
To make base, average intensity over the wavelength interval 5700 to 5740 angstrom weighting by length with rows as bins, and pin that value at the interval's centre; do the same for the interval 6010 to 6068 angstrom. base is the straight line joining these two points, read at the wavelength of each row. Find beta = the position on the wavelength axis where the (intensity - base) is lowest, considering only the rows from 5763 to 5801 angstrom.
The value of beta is 5793.95 angstrom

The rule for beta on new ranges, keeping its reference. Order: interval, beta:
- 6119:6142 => 6140.09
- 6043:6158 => 6053.06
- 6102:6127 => 6120.33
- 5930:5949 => 5948.05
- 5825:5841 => 5826.06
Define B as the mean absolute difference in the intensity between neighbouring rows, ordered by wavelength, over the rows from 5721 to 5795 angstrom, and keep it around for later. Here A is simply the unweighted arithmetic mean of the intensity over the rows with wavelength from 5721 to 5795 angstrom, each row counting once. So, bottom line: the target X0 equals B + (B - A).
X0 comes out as -1.39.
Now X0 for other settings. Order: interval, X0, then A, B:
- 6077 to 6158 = -1.58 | 1.63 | 0.024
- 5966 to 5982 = -1.45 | 1.50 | 0.022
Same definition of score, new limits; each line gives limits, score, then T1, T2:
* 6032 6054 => 1.03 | 0.047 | 1.50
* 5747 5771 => 1.02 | 0.030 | 1.38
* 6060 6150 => 1.01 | 0.022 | 1.54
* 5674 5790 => 1.02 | 0.026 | 1.33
